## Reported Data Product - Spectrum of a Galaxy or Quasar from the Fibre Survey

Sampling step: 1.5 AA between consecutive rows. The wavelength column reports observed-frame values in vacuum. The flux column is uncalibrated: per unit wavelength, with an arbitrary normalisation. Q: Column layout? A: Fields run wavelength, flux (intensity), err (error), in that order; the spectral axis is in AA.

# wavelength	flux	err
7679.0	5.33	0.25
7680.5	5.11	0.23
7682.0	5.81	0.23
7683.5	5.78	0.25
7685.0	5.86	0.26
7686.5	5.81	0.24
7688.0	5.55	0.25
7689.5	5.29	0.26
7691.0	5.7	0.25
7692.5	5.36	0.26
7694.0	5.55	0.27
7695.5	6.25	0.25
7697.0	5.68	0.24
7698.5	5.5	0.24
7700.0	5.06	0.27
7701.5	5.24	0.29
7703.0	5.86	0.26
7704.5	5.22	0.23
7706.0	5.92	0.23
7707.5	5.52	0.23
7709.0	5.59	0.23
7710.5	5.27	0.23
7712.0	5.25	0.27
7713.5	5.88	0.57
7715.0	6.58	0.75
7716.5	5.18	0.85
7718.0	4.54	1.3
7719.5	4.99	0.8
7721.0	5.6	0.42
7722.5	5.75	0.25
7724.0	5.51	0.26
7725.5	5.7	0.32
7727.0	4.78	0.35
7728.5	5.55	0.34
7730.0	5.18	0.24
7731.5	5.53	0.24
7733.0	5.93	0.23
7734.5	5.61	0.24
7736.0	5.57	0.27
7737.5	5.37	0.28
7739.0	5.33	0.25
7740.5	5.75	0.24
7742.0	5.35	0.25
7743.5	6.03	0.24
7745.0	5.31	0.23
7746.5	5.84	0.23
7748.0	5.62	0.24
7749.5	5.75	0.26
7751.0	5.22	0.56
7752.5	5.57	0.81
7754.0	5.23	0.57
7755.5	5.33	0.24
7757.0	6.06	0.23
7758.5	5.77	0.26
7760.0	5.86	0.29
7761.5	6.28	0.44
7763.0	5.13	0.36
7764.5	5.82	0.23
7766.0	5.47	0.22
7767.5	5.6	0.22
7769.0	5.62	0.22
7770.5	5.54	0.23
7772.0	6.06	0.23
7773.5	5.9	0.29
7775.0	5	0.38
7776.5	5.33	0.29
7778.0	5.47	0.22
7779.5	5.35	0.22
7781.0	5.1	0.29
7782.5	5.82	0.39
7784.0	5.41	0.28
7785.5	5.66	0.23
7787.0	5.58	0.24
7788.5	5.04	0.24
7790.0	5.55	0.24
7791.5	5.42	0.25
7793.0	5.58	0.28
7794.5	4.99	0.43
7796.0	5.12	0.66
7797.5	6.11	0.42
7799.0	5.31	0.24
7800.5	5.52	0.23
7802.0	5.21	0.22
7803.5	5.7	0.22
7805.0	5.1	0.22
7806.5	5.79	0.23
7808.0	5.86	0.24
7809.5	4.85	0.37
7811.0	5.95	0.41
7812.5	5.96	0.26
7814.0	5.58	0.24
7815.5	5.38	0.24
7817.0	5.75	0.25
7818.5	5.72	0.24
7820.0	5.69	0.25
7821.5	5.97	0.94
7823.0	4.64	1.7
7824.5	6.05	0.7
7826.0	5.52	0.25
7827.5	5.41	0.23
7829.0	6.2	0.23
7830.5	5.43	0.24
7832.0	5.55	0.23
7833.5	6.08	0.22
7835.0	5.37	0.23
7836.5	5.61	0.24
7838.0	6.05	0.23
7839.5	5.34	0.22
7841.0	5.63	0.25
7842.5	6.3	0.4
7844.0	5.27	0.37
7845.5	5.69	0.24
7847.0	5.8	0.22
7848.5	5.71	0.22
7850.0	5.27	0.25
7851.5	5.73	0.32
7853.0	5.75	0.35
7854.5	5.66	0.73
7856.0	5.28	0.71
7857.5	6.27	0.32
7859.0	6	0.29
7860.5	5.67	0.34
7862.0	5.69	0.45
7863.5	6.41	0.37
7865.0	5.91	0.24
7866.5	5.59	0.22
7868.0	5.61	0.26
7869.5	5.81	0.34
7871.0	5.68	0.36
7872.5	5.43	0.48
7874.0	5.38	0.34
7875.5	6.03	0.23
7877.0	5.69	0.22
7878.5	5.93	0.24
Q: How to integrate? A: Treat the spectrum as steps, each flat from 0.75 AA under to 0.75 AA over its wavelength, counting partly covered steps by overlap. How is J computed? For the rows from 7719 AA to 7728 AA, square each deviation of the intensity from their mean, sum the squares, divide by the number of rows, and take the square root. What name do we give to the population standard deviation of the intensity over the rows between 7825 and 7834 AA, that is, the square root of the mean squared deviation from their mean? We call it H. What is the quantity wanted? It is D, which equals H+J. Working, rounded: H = 0.32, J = 0.37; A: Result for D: 0.69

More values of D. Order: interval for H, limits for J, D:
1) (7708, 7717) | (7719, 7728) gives 0.86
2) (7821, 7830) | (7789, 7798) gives 0.89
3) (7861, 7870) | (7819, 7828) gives 0.74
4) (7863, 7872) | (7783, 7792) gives 0.48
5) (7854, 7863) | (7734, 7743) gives 0.47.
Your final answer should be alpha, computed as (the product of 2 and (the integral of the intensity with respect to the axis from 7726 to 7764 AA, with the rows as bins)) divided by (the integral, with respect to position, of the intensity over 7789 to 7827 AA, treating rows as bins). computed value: 2.01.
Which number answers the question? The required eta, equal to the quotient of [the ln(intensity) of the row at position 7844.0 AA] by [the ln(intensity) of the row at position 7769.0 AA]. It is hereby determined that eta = 0.963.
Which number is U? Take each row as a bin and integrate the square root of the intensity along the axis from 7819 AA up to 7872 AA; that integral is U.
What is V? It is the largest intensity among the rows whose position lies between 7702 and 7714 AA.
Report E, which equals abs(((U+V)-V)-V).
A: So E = 121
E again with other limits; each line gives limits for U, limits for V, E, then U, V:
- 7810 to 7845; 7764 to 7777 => 77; 83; 6.06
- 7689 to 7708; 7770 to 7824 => 39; 45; 6.11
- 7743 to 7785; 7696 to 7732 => 93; 99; 6.58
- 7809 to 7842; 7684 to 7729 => 72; 78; 6.58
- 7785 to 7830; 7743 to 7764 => 100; 106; 6.28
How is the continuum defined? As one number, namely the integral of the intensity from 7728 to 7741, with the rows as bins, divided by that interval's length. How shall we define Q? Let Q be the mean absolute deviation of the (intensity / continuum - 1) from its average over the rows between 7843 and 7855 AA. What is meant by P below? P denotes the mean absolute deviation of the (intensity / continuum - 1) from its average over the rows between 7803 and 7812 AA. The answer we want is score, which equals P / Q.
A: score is 2.2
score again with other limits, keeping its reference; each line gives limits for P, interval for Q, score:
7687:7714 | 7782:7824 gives 0.8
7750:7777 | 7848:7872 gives 1.4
